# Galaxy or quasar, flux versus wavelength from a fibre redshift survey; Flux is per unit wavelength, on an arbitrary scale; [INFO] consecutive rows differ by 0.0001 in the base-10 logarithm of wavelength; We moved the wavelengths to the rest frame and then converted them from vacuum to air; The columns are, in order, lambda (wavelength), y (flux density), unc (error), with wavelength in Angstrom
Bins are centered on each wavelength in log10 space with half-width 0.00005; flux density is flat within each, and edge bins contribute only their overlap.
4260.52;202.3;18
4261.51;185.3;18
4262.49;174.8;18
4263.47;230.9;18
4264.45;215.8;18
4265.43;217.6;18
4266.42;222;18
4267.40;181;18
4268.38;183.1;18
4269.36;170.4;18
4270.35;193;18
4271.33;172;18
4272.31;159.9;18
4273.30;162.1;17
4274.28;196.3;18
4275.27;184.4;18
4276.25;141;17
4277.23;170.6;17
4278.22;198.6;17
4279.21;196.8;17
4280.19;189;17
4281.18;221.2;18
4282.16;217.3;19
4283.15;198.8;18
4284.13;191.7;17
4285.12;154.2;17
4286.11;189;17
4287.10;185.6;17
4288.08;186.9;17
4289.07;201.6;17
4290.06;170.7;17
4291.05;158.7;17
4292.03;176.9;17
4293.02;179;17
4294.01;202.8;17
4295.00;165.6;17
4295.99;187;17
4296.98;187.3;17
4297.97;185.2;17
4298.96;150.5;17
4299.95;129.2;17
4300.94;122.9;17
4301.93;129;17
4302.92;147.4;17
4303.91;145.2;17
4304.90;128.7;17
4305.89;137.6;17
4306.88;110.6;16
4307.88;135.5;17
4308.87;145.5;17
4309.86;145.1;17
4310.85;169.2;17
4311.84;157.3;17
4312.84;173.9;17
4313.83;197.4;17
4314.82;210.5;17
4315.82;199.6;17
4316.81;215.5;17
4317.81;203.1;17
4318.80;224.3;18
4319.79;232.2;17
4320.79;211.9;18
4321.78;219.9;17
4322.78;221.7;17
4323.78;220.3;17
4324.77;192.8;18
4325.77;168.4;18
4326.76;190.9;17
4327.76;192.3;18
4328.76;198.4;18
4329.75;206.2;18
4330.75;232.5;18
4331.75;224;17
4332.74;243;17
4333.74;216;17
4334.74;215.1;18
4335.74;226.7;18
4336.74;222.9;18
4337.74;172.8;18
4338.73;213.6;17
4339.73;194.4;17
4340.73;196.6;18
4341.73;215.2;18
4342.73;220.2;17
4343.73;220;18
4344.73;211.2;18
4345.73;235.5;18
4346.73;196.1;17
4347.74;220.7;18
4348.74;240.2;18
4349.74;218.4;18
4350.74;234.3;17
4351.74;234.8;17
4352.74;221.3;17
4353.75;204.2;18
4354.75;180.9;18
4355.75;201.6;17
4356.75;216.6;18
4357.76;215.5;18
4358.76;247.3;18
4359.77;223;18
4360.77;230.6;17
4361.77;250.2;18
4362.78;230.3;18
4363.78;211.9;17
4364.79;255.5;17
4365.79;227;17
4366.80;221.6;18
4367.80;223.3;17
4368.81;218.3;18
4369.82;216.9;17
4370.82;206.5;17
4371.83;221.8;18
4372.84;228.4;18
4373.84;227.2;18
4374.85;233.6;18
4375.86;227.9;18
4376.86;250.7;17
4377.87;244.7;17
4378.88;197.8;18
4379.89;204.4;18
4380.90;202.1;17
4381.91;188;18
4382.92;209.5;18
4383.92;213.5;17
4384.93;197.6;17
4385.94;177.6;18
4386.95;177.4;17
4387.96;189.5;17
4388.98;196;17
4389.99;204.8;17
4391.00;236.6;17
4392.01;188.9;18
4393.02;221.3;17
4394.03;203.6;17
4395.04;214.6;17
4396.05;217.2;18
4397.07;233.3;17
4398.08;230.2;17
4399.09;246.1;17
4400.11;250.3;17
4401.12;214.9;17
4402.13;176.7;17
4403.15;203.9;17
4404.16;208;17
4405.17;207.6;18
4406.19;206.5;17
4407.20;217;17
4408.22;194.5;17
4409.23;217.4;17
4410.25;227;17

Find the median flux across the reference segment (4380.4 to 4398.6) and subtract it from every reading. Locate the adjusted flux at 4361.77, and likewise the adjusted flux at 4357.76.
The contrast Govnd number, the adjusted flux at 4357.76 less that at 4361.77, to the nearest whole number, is -35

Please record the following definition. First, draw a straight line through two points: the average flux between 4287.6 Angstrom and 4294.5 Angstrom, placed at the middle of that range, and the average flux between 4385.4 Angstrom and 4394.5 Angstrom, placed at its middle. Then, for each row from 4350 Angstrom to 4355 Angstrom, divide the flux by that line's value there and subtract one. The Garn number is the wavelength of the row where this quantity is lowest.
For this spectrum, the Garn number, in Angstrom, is 4354.75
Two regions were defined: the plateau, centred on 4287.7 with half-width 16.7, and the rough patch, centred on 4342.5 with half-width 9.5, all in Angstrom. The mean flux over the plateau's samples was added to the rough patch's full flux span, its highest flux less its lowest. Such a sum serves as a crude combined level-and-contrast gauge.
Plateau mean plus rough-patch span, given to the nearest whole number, 243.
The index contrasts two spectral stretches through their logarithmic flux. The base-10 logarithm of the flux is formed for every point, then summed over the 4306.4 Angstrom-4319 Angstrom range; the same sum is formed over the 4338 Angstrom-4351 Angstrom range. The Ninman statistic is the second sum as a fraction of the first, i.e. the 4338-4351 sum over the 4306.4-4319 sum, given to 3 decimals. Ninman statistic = 1.044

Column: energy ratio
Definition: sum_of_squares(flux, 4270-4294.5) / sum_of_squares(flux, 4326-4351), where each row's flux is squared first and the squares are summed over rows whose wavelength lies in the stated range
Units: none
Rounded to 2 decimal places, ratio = 0.74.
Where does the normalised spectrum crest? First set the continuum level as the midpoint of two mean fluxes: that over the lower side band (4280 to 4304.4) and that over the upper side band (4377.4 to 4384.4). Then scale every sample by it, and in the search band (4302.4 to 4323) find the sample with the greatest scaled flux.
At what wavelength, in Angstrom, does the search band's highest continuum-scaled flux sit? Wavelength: 4319.79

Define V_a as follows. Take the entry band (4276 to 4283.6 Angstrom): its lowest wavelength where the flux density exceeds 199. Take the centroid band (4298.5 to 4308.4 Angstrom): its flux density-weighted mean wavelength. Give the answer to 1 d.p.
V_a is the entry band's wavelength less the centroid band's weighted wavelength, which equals -22.2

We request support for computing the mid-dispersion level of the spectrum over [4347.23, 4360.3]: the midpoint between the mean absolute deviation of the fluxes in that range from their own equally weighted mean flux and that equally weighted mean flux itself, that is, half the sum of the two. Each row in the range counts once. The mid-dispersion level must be 116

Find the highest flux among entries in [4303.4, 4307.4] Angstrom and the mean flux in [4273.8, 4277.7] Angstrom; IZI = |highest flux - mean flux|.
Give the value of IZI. 28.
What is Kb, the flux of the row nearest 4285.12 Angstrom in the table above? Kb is 154.2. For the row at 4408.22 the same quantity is 194.5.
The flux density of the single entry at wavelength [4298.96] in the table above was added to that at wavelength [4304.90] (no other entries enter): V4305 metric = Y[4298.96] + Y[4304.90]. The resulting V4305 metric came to 279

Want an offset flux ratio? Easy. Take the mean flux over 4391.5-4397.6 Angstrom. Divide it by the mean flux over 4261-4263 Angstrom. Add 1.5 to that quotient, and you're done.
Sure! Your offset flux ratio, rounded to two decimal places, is 2.68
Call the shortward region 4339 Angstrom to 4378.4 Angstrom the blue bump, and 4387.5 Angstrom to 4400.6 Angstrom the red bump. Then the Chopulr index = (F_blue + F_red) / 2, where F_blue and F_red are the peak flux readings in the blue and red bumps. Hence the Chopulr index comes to 253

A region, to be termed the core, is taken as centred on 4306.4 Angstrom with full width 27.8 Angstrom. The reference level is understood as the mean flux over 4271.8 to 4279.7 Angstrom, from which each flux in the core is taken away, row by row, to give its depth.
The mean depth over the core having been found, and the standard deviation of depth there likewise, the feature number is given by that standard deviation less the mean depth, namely 26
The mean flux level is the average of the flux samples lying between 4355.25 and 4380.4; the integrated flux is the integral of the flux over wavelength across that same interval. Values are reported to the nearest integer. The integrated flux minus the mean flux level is 5440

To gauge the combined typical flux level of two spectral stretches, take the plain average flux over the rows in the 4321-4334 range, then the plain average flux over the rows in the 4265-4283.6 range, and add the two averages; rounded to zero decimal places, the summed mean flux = 398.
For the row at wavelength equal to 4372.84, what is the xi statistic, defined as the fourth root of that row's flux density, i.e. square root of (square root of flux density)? 3.89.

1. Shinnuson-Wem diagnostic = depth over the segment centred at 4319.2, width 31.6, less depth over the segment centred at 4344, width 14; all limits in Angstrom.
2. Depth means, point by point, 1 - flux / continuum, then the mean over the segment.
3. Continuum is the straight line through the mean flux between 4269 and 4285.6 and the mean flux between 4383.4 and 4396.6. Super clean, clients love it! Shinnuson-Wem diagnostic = 0.099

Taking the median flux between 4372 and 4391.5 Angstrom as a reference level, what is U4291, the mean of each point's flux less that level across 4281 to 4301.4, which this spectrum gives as -26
